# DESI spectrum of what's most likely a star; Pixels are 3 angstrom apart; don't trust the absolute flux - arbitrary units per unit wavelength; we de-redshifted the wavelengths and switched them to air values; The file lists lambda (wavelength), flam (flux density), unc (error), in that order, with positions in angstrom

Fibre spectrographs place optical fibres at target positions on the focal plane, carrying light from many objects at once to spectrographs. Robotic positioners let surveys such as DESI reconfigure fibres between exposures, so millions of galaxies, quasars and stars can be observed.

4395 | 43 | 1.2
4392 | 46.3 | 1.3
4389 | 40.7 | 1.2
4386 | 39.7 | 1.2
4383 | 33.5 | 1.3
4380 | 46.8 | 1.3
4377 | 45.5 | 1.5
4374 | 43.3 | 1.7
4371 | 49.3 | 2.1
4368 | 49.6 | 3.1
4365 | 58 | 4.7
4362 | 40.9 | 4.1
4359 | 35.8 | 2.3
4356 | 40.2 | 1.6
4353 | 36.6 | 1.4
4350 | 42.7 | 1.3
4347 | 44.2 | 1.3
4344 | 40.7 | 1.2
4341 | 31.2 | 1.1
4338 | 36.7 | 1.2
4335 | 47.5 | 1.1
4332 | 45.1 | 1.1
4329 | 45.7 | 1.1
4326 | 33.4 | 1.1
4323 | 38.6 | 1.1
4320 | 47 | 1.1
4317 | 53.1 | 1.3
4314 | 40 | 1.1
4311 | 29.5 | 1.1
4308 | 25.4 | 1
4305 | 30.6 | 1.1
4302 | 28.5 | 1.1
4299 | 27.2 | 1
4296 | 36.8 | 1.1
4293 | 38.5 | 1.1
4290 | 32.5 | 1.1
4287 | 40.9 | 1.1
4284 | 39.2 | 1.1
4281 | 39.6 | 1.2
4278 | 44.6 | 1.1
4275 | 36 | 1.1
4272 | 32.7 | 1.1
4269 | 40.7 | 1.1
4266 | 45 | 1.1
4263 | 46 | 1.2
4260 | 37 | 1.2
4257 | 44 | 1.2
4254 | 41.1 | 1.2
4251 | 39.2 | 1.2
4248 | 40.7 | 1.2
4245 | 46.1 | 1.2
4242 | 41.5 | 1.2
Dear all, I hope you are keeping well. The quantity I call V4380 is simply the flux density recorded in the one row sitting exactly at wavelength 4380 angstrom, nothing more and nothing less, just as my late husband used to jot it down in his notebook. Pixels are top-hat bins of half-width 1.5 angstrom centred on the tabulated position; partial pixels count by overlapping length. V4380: 46.8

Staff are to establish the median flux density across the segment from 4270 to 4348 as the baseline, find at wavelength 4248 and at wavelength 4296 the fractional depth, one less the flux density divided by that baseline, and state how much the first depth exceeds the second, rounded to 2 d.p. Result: -0.10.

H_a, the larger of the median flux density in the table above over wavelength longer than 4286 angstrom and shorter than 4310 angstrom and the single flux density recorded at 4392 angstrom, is 46.3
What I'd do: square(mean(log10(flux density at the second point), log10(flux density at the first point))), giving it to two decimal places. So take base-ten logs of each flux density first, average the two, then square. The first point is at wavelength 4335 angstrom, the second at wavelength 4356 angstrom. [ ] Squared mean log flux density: 2.69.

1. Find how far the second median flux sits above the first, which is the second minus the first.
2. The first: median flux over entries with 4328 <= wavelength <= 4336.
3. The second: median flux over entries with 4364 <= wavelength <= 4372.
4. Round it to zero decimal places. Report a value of 4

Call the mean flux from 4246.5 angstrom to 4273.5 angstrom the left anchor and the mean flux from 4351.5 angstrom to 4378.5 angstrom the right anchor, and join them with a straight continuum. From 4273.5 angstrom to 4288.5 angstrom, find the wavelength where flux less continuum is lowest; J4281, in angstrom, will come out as 4275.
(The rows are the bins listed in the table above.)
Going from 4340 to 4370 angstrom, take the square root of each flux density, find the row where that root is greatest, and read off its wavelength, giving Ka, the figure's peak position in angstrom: 4365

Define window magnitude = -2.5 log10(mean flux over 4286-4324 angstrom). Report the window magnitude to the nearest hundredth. -3.89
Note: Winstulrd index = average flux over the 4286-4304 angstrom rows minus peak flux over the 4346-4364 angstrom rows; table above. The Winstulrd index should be -10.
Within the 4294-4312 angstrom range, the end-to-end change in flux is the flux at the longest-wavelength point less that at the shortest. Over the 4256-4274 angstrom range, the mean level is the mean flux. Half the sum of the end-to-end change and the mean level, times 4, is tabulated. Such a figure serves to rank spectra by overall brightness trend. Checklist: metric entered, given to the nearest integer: 67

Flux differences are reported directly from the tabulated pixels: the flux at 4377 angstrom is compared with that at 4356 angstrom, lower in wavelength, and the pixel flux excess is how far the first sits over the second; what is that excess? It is 5.3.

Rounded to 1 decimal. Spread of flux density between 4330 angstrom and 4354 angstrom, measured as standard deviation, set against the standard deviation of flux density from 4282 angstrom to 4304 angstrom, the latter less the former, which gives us 0.0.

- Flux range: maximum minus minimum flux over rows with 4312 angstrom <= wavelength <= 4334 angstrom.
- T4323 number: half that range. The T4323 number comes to 10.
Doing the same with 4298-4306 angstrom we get 2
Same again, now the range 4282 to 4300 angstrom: 7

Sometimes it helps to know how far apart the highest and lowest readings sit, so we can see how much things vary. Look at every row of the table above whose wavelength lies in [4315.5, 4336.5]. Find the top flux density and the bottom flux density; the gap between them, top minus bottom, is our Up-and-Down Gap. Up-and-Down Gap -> 20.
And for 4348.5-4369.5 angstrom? 22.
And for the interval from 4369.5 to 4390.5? 16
